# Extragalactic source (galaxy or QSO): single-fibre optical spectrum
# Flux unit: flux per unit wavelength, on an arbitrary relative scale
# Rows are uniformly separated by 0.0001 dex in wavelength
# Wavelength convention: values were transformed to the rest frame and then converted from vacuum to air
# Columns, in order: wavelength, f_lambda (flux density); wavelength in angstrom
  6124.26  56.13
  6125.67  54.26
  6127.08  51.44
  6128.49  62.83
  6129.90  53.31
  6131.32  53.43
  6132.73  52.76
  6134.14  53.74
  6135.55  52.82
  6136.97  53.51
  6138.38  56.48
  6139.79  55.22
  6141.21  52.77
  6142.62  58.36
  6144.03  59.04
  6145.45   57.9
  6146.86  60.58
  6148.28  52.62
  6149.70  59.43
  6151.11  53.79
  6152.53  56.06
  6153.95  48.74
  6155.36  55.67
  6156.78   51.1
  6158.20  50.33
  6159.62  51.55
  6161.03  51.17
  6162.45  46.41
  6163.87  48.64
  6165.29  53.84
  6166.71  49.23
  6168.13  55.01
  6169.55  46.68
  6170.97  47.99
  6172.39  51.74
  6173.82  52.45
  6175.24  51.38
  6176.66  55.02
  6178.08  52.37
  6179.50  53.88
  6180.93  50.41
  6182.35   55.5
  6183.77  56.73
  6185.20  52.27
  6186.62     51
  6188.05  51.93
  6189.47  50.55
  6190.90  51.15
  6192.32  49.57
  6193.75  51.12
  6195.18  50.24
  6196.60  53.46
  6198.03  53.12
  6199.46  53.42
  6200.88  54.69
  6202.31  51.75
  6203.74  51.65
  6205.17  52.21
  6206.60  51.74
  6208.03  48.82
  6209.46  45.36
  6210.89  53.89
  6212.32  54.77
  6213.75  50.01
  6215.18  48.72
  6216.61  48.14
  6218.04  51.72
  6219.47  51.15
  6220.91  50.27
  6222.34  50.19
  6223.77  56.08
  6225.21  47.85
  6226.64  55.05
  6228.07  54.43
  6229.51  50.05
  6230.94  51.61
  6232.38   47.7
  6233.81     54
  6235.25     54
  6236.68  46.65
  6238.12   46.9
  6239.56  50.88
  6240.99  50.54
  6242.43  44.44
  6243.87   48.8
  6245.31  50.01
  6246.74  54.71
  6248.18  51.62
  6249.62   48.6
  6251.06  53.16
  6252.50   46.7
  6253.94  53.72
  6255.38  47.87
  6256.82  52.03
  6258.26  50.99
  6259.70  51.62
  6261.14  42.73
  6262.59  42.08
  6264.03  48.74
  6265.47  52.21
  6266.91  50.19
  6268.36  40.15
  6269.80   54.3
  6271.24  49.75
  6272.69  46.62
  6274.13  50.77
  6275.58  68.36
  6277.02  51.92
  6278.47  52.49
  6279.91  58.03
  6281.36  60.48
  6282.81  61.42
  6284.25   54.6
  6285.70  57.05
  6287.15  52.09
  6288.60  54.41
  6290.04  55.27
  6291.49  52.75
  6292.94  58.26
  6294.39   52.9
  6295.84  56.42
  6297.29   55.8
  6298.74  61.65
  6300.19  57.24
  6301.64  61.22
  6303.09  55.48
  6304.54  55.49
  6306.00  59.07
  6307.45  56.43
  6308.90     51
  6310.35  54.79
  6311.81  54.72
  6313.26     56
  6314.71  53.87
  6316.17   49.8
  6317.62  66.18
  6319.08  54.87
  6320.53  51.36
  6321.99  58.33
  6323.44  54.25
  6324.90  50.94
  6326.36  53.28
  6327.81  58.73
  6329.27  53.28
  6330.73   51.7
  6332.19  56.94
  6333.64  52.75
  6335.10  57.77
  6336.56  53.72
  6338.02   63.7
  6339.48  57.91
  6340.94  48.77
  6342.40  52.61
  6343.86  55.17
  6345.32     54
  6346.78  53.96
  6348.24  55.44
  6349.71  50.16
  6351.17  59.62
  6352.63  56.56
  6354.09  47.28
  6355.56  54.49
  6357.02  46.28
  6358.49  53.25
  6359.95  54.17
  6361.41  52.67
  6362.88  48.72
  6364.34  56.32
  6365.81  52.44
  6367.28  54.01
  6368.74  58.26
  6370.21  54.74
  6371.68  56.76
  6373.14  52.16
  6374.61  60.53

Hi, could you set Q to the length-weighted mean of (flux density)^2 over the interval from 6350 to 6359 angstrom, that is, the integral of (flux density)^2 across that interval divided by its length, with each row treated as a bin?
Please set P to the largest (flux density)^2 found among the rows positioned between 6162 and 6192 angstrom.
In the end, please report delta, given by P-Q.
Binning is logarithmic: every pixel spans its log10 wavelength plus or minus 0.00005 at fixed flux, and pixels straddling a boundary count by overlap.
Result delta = 412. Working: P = 3218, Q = 2807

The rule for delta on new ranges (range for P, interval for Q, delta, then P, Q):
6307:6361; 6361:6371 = 1465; 4380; 2915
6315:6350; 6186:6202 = 1690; 4380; 2690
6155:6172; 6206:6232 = 485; 3099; 2614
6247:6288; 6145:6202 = 1914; 4673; 2759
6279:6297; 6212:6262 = 1218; 3772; 2554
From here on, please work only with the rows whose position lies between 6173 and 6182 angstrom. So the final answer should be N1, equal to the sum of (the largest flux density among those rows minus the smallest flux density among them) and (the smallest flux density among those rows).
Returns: 55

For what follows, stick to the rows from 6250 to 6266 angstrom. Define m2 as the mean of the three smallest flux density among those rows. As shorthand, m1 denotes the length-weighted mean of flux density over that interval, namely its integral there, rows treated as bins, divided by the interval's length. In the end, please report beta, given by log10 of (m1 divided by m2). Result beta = 0.050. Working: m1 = 49.2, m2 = 43.8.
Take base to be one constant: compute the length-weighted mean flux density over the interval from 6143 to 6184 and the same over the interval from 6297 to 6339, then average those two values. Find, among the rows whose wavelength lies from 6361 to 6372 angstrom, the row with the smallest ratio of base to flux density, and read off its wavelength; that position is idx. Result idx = 6368.74 angstrom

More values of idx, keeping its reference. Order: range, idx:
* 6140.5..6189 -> 6146.86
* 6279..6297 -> 6282.81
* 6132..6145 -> 6144.03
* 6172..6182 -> 6176.66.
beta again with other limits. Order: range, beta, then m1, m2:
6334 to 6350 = 0.036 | 54.9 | 50.5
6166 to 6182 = 0.031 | 51.6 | 48.0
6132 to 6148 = 0.023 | 55.7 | 52.8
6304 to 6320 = 0.033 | 55.6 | 51.6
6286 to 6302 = 0.028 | 56.1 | 52.6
